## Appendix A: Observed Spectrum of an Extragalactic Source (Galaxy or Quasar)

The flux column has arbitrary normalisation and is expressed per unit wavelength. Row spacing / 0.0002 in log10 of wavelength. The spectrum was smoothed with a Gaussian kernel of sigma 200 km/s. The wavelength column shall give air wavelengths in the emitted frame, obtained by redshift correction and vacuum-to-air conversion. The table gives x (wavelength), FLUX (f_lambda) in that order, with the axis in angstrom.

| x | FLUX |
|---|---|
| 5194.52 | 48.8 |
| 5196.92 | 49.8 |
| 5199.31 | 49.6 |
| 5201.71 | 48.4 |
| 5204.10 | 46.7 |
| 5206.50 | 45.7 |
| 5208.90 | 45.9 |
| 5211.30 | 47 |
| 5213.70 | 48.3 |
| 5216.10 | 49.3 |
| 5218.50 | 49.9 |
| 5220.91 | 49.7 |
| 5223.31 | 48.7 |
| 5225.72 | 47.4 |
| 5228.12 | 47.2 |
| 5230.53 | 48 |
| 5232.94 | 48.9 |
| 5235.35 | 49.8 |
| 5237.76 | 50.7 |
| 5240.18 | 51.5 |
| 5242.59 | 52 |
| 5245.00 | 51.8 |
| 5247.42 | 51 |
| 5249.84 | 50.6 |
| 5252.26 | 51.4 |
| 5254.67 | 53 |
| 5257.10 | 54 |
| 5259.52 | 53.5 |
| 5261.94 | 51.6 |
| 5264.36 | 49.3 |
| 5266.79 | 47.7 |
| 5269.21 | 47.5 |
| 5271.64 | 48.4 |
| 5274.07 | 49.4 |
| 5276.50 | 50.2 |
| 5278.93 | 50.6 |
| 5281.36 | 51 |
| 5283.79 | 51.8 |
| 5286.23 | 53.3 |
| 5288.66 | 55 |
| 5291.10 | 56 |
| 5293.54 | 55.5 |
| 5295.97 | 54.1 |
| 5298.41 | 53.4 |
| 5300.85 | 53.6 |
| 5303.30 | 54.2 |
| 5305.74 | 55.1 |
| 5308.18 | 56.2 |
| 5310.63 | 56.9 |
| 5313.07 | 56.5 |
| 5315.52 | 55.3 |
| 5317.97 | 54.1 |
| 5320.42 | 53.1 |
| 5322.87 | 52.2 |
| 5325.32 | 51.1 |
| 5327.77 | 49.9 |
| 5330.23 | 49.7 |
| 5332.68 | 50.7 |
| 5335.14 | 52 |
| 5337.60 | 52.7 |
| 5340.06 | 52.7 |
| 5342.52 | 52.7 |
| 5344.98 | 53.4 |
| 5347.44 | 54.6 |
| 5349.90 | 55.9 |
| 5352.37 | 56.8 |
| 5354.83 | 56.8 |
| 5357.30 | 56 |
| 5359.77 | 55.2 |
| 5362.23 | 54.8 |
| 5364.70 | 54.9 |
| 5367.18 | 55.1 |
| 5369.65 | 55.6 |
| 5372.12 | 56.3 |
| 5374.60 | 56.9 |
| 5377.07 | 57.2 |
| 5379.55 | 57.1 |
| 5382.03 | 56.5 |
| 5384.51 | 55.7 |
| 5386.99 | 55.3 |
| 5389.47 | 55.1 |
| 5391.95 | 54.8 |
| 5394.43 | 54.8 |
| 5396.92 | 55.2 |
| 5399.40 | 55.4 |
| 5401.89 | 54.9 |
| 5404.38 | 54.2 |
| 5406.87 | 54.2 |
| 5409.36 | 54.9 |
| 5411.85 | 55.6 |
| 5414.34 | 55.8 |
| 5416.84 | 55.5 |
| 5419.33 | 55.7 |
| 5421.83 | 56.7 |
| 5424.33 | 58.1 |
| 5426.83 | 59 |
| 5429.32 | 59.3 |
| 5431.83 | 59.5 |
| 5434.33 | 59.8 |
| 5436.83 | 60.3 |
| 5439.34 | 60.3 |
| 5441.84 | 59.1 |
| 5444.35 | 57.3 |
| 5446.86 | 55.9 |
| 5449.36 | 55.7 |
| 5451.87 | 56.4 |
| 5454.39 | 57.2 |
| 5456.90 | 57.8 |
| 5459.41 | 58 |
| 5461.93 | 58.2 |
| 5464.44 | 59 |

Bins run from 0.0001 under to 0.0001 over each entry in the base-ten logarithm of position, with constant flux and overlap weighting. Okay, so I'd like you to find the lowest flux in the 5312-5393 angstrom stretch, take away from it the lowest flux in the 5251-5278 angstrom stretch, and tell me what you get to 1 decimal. 2.2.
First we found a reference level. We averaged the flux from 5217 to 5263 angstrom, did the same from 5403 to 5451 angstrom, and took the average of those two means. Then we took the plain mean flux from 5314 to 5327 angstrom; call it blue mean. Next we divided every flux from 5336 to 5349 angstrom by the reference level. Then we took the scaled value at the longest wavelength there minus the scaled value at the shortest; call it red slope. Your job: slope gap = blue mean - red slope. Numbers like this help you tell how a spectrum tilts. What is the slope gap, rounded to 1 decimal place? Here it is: 53.1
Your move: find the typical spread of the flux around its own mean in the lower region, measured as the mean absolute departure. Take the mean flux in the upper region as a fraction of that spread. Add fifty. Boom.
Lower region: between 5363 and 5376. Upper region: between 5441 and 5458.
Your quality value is 135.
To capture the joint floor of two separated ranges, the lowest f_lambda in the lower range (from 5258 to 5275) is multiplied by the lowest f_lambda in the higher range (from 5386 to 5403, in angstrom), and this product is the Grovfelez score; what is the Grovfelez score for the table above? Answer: 2603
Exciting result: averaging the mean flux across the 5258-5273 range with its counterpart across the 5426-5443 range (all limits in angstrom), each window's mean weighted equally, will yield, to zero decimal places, 55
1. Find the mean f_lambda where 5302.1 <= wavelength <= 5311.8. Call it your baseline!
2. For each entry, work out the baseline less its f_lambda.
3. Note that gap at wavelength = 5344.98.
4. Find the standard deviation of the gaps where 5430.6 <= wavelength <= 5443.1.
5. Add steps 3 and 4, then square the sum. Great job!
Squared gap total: 7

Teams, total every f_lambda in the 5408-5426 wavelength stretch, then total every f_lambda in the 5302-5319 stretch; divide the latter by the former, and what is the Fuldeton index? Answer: 0.99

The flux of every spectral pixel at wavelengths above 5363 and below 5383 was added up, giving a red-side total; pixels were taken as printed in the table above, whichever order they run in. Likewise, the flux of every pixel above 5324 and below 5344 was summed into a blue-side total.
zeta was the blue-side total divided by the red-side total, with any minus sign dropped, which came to 0.92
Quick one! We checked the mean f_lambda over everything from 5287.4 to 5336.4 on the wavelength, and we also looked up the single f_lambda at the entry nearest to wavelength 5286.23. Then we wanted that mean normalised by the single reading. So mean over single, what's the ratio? 1.01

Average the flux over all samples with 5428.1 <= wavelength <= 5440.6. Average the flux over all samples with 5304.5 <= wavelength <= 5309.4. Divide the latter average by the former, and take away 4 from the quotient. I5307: -3.07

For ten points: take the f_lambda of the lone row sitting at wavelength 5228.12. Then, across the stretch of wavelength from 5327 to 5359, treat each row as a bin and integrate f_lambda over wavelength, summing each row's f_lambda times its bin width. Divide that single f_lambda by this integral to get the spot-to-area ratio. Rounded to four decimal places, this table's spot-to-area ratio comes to 0.0276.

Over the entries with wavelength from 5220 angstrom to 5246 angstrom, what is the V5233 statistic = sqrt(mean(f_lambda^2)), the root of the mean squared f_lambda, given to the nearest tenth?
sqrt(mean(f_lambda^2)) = 49.6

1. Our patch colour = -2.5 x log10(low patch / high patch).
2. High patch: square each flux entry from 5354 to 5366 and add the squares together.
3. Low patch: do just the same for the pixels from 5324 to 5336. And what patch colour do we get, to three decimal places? 0.199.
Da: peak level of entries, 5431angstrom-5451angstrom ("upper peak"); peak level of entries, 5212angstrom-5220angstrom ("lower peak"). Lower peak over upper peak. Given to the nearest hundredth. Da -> 0.83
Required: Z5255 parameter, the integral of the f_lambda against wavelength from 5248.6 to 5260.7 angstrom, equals 635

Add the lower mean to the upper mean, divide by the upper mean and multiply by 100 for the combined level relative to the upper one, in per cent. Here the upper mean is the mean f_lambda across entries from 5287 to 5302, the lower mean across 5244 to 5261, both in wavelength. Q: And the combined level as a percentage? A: 196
